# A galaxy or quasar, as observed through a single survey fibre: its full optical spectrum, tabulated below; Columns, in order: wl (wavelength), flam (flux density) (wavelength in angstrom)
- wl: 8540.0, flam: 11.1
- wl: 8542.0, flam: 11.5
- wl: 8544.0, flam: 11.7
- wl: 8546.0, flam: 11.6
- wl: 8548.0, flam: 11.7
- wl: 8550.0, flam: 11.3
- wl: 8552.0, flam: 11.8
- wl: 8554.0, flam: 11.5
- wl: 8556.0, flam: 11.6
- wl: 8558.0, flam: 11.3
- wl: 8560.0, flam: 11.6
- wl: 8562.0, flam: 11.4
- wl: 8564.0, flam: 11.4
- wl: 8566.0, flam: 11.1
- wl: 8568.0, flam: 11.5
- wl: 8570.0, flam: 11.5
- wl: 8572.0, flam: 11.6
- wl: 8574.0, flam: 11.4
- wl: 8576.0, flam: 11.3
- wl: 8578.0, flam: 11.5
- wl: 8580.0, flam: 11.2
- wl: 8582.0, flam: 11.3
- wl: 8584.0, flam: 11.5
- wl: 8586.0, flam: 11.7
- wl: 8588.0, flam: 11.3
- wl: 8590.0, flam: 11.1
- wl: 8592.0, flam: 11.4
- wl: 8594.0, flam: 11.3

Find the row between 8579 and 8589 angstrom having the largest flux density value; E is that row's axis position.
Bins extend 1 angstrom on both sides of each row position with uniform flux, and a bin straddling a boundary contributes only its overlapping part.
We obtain 8586.0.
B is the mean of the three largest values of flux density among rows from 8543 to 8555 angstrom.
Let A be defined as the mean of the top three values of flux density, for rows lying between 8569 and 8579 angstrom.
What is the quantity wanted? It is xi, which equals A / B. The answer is 0.983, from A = 11.5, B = 11.7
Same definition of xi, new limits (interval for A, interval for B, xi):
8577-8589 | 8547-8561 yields 0.989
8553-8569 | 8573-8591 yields 1.000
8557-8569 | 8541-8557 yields 0.980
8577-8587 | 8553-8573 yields 0.997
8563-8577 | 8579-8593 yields 1.000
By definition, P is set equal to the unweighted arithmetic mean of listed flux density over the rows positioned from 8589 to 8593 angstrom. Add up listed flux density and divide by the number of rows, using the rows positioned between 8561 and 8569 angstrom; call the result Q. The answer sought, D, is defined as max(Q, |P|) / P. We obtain 1.01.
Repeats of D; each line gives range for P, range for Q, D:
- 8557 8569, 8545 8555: 1.02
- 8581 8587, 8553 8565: 1.00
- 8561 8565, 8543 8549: 1.02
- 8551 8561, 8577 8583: 1.00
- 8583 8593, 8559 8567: 1.00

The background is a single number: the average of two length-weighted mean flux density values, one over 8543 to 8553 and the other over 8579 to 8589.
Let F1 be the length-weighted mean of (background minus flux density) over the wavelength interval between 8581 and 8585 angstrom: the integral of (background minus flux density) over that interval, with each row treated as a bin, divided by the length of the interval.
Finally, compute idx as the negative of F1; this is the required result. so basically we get -0.11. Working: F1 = 0.110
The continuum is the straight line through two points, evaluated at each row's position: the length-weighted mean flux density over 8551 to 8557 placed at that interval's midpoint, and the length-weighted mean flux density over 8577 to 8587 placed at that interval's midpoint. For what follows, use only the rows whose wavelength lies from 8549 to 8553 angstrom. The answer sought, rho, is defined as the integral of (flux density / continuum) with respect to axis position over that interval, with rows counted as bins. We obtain 4.0 angstrom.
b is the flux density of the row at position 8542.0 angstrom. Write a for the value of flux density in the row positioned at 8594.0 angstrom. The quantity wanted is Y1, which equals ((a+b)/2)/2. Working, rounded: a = 11.3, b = 11.5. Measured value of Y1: 5.70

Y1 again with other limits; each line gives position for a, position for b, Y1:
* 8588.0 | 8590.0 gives 5.60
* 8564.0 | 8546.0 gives 5.75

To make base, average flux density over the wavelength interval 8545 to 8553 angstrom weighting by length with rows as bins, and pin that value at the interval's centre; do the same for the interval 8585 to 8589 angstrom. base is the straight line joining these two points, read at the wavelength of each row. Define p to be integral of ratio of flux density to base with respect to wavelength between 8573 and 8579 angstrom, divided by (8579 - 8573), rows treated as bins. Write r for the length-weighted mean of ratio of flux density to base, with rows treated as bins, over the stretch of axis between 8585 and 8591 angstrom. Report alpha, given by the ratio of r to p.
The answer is 1.00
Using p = 0.99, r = 0.99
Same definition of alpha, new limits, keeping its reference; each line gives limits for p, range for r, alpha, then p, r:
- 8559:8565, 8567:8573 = 1.01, 0.99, 1.00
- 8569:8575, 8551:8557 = 1.01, 1.00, 1.00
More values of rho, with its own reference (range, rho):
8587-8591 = 3.9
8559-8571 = 11.9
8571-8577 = 6.0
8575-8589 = 14.0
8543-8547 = 4.0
